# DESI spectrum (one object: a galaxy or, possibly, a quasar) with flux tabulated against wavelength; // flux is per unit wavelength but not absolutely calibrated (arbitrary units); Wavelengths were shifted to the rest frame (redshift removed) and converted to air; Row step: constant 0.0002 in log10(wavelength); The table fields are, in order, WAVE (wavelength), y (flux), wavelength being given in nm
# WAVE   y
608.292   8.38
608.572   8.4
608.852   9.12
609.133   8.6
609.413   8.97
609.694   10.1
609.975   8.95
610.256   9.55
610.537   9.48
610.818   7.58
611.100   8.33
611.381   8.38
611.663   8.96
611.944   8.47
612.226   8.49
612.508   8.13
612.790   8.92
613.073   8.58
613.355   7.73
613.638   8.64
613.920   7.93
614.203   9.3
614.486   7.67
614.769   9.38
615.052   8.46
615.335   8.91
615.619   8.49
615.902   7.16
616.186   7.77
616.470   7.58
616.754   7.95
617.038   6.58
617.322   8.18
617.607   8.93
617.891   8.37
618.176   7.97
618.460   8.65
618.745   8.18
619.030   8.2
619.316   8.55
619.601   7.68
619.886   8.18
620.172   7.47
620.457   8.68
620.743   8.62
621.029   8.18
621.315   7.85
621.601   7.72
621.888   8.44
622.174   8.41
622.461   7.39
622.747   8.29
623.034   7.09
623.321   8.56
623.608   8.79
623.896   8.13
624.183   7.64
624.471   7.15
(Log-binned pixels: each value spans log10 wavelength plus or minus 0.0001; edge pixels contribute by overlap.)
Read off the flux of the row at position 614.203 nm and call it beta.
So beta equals 9.3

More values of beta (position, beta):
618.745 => 8.18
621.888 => 8.44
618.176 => 7.97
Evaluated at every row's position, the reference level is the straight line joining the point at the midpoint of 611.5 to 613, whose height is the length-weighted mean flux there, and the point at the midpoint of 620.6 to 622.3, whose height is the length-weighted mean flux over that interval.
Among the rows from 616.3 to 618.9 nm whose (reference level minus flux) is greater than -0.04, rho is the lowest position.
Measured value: 616.470 nm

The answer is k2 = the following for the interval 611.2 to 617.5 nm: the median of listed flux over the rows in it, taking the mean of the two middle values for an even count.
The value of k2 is 8.42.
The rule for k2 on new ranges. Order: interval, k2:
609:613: 8.76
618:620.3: 8.18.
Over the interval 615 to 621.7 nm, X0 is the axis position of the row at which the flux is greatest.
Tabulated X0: 617.607 nm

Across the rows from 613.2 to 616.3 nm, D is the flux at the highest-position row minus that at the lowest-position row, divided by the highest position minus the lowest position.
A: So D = 0.01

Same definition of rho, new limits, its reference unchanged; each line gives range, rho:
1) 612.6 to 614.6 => 613.073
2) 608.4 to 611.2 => 608.572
